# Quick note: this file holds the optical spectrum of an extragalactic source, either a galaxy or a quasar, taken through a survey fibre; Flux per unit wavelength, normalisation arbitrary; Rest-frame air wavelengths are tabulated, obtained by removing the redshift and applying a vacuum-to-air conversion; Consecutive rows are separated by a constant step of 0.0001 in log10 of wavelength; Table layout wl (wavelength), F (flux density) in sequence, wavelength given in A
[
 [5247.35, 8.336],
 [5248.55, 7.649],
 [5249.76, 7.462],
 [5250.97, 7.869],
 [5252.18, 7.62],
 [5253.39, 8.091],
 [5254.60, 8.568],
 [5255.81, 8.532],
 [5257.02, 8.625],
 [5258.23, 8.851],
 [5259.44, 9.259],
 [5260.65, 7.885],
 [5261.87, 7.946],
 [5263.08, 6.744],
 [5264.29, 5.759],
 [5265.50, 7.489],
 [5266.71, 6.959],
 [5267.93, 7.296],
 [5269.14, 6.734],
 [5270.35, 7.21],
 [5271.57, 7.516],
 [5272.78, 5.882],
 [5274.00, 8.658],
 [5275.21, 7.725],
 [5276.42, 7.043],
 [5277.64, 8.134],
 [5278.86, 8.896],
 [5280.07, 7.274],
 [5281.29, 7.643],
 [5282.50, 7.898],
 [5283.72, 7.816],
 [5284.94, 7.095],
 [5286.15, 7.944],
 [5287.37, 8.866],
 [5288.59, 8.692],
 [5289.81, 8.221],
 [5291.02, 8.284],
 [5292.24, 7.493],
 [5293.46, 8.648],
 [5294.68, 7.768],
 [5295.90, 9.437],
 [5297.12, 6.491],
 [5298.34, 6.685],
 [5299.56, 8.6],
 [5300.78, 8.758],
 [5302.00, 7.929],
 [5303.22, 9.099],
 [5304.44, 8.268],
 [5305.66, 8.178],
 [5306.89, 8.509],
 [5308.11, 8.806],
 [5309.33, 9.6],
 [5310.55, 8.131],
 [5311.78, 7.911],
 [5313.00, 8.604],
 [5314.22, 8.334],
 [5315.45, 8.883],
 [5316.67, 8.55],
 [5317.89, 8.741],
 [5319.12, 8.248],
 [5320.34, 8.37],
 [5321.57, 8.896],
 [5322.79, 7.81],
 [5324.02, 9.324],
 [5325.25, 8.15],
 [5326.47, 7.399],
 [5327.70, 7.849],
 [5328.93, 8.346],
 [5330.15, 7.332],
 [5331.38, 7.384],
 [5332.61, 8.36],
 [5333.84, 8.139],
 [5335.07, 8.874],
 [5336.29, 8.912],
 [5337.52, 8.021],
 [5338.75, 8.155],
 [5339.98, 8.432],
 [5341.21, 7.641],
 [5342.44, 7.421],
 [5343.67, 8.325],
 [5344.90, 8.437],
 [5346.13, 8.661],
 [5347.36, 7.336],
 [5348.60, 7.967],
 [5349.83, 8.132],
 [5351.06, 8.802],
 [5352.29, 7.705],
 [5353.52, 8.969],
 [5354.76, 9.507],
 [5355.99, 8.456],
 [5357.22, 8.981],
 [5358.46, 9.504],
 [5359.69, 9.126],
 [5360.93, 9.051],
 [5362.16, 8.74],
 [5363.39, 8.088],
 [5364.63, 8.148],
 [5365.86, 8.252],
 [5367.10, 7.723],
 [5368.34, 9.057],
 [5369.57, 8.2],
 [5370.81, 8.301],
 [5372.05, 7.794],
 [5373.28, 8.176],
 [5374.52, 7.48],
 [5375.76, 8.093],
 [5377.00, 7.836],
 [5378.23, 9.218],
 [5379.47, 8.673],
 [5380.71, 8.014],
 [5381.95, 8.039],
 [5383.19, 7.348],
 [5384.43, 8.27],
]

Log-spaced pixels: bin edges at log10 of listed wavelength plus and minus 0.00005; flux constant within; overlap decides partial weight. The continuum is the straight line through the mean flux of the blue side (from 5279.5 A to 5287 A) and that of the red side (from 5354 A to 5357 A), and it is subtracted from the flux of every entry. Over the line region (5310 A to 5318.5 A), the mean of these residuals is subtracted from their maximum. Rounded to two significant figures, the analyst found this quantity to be 0.41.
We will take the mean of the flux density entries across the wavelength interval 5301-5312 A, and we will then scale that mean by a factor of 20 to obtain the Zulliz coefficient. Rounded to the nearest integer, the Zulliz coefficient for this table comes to 170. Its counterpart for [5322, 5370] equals 167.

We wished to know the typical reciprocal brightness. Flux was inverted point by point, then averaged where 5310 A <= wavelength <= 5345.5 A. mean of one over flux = 0.122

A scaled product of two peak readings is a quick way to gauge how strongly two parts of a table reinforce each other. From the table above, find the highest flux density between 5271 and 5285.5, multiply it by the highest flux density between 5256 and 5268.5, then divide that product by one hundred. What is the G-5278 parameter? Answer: 0.82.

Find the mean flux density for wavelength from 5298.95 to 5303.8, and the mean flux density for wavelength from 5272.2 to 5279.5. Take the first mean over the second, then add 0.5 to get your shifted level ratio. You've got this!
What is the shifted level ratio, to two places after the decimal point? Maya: 1.61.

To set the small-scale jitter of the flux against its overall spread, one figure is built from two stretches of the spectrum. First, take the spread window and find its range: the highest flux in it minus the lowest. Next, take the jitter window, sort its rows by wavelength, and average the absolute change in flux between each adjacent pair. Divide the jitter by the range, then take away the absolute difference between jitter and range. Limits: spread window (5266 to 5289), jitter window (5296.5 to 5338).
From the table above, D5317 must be -2.2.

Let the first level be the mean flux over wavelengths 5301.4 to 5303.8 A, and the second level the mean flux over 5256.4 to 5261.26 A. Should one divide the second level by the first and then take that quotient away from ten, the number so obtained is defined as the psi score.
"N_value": 8.98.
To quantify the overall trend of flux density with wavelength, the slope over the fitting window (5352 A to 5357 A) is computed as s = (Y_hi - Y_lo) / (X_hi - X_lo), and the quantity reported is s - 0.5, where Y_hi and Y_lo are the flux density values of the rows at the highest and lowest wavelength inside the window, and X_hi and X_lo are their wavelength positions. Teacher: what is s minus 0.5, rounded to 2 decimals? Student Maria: -0.30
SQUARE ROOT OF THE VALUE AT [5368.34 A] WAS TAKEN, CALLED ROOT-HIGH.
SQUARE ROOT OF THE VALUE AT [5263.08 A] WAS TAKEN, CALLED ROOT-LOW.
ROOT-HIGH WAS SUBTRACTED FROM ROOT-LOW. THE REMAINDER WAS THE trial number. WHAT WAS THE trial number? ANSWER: -0.4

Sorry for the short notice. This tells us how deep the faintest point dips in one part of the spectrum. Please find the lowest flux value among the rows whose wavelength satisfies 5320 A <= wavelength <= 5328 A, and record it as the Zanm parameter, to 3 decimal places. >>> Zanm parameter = 7.399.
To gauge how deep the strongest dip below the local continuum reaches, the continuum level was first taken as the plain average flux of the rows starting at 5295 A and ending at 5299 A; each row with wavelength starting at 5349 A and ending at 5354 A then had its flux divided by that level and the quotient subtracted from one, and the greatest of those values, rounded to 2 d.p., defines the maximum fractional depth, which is -0.02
